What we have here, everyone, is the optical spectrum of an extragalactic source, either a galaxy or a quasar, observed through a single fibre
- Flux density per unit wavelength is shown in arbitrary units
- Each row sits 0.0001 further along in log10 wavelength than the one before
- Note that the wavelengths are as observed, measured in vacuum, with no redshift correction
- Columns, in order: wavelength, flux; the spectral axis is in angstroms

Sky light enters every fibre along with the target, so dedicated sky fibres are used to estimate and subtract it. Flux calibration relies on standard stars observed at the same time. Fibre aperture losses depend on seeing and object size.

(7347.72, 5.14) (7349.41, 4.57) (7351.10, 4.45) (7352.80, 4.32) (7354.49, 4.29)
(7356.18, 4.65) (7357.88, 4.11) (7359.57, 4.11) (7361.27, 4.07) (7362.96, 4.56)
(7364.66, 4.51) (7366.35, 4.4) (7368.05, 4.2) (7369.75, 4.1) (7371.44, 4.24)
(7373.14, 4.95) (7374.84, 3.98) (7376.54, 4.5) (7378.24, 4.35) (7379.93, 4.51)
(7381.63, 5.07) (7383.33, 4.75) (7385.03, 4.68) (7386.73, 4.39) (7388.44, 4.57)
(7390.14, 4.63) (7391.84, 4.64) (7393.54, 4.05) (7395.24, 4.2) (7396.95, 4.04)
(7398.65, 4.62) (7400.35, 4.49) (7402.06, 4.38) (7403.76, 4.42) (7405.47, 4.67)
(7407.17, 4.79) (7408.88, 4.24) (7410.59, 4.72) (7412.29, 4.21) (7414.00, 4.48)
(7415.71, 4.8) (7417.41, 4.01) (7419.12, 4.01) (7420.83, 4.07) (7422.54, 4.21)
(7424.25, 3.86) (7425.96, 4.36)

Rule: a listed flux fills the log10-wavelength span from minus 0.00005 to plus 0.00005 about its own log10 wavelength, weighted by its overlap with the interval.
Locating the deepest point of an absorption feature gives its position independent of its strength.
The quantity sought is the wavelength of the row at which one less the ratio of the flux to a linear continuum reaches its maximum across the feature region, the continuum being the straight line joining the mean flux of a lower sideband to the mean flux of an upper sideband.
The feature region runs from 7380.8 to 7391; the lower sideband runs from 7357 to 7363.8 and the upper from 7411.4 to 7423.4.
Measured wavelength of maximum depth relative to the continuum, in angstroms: 7386.73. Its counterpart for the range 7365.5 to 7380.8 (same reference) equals 7374.84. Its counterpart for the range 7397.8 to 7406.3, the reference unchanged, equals 7402.06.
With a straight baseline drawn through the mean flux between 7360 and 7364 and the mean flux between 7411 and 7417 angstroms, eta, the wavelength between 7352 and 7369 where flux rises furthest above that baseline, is 7356.18 angstroms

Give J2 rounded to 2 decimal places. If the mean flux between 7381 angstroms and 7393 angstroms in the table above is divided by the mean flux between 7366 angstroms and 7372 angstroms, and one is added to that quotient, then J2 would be 2.10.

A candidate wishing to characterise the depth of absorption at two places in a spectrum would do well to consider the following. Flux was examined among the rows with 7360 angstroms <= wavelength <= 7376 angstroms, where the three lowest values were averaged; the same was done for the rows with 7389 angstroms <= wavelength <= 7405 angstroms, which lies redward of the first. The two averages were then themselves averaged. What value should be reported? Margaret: 4.07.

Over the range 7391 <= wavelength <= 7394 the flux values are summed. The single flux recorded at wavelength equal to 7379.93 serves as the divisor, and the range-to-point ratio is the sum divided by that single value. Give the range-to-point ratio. 1.93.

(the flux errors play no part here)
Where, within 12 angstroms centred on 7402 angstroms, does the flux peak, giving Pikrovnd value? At 7407.17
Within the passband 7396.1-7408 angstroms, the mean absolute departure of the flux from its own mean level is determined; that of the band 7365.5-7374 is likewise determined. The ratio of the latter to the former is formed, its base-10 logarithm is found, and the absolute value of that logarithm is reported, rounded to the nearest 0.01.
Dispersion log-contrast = 0.13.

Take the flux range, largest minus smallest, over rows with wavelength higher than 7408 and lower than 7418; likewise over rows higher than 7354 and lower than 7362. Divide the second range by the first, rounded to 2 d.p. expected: 0.73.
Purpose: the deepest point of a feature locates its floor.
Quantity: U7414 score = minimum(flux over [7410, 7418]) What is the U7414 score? 4.01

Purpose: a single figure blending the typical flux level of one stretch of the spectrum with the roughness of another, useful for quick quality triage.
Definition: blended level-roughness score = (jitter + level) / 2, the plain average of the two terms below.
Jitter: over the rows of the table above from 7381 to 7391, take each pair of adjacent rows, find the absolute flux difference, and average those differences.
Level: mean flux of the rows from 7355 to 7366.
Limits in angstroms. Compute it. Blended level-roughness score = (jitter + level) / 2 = 2.26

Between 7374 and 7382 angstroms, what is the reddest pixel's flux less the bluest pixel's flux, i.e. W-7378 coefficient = 1.1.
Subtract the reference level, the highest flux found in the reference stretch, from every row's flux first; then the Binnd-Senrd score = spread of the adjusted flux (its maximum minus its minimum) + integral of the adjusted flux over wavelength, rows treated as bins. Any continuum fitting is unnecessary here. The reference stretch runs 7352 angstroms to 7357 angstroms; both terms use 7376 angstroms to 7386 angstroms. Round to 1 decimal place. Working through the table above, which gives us 0.7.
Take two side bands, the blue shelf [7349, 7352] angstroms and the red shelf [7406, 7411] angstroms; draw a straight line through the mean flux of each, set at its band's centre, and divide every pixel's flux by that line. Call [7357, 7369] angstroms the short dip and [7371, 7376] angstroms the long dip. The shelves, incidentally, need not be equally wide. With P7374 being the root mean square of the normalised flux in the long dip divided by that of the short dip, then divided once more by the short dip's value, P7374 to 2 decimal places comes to 1.08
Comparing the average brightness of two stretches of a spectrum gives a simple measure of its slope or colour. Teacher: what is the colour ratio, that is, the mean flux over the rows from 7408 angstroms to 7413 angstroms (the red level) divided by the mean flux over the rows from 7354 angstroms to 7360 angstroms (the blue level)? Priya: 1.02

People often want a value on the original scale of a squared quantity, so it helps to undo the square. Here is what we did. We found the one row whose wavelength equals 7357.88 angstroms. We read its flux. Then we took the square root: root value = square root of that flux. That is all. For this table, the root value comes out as 2.03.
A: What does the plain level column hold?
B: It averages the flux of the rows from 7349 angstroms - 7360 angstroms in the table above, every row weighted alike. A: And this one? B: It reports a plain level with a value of 4.36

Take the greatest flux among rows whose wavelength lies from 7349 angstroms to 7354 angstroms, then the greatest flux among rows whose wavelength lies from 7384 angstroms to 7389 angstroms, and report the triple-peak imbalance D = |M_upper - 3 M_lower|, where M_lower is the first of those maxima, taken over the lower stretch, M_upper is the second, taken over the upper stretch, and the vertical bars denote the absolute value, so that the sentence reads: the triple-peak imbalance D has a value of 9.0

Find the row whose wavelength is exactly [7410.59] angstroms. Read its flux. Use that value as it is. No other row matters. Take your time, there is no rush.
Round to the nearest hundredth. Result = 4.72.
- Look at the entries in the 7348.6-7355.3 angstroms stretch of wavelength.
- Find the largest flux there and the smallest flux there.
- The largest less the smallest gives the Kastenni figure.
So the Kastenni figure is 0.28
